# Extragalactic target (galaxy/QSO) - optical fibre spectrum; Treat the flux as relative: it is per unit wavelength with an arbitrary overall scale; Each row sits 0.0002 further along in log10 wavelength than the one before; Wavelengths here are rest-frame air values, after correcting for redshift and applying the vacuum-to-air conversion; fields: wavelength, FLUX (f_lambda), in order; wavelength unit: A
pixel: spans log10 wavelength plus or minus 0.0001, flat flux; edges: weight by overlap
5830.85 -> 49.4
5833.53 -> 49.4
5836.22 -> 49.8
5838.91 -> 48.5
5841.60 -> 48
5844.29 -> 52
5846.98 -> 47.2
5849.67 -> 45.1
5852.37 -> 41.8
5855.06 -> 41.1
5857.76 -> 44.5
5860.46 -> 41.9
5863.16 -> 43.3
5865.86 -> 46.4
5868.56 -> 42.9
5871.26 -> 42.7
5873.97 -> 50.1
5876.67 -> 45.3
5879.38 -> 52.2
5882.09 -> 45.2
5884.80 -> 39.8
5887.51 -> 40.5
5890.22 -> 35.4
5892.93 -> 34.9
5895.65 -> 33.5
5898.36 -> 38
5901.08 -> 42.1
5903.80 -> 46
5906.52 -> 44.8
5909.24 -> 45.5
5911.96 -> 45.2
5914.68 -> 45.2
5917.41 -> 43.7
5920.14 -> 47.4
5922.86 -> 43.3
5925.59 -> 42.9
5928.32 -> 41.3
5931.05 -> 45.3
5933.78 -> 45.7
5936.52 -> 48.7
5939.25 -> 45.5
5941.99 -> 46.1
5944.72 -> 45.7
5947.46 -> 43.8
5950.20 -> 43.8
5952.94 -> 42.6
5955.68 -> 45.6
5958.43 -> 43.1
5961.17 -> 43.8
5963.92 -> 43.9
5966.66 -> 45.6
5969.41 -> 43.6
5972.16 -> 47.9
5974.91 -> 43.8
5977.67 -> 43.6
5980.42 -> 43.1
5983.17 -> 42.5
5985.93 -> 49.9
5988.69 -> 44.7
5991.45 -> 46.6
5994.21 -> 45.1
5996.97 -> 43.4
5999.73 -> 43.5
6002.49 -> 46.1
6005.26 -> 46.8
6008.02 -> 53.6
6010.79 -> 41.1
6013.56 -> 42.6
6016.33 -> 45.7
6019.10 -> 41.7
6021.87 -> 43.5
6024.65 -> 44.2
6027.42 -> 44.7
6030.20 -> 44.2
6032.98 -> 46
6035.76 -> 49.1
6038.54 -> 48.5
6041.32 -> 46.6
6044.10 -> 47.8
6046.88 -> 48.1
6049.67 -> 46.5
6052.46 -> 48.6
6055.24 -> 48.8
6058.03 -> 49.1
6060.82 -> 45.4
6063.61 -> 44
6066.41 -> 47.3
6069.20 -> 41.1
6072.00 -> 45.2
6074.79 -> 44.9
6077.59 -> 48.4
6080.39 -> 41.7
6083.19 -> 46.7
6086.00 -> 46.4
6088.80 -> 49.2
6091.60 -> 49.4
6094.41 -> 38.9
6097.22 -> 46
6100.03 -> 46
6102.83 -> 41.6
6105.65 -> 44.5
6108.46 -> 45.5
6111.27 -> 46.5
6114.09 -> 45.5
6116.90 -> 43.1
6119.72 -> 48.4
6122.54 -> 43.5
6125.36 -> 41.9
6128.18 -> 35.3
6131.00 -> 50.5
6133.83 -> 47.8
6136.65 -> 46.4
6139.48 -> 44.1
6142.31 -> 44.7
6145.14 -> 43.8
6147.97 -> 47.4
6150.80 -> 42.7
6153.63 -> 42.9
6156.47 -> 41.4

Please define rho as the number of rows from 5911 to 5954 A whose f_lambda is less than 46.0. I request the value 13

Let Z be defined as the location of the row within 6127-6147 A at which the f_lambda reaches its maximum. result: 6131.00 A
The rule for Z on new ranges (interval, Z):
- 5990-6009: 6008.02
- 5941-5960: 5941.99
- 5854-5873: 5865.86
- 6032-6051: 6035.76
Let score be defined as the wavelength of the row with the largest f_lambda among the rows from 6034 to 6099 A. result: 6091.60 A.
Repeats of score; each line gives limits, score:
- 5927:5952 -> 5936.52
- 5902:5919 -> 5903.80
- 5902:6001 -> 5985.93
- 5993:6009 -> 6008.02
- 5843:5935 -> 5879.38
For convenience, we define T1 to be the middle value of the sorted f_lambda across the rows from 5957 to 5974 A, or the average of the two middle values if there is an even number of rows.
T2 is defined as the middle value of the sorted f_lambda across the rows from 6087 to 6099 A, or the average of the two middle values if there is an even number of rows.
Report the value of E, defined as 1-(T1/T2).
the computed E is 0.08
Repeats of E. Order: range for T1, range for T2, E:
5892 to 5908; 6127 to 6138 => 0.15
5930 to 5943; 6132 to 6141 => 0.02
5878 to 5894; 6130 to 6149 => 0.13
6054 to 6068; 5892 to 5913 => -0.09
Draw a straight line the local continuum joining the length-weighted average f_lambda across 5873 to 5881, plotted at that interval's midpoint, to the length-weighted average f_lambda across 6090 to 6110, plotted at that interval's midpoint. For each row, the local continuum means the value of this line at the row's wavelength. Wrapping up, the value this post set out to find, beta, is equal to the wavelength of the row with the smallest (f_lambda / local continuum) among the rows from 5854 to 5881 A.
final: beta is 5855.06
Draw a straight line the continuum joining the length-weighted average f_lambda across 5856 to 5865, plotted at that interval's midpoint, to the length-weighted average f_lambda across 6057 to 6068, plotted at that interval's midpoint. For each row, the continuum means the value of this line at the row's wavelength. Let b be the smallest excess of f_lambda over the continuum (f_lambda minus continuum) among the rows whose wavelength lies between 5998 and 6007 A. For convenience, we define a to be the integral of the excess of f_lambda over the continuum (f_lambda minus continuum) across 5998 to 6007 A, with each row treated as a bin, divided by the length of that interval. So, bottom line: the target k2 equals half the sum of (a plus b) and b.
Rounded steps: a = 0.3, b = -1.8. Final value -1.7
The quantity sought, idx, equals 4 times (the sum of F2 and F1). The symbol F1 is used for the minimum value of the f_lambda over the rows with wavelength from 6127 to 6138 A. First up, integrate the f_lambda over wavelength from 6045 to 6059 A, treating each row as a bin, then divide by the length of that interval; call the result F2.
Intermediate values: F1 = 35.3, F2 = 48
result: 334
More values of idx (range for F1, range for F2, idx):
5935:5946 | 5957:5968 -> 358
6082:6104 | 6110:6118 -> 336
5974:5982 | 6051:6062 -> 365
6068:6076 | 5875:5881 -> 359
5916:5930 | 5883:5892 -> 320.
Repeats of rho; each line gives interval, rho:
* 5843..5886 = 11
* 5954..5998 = 13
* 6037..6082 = 6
